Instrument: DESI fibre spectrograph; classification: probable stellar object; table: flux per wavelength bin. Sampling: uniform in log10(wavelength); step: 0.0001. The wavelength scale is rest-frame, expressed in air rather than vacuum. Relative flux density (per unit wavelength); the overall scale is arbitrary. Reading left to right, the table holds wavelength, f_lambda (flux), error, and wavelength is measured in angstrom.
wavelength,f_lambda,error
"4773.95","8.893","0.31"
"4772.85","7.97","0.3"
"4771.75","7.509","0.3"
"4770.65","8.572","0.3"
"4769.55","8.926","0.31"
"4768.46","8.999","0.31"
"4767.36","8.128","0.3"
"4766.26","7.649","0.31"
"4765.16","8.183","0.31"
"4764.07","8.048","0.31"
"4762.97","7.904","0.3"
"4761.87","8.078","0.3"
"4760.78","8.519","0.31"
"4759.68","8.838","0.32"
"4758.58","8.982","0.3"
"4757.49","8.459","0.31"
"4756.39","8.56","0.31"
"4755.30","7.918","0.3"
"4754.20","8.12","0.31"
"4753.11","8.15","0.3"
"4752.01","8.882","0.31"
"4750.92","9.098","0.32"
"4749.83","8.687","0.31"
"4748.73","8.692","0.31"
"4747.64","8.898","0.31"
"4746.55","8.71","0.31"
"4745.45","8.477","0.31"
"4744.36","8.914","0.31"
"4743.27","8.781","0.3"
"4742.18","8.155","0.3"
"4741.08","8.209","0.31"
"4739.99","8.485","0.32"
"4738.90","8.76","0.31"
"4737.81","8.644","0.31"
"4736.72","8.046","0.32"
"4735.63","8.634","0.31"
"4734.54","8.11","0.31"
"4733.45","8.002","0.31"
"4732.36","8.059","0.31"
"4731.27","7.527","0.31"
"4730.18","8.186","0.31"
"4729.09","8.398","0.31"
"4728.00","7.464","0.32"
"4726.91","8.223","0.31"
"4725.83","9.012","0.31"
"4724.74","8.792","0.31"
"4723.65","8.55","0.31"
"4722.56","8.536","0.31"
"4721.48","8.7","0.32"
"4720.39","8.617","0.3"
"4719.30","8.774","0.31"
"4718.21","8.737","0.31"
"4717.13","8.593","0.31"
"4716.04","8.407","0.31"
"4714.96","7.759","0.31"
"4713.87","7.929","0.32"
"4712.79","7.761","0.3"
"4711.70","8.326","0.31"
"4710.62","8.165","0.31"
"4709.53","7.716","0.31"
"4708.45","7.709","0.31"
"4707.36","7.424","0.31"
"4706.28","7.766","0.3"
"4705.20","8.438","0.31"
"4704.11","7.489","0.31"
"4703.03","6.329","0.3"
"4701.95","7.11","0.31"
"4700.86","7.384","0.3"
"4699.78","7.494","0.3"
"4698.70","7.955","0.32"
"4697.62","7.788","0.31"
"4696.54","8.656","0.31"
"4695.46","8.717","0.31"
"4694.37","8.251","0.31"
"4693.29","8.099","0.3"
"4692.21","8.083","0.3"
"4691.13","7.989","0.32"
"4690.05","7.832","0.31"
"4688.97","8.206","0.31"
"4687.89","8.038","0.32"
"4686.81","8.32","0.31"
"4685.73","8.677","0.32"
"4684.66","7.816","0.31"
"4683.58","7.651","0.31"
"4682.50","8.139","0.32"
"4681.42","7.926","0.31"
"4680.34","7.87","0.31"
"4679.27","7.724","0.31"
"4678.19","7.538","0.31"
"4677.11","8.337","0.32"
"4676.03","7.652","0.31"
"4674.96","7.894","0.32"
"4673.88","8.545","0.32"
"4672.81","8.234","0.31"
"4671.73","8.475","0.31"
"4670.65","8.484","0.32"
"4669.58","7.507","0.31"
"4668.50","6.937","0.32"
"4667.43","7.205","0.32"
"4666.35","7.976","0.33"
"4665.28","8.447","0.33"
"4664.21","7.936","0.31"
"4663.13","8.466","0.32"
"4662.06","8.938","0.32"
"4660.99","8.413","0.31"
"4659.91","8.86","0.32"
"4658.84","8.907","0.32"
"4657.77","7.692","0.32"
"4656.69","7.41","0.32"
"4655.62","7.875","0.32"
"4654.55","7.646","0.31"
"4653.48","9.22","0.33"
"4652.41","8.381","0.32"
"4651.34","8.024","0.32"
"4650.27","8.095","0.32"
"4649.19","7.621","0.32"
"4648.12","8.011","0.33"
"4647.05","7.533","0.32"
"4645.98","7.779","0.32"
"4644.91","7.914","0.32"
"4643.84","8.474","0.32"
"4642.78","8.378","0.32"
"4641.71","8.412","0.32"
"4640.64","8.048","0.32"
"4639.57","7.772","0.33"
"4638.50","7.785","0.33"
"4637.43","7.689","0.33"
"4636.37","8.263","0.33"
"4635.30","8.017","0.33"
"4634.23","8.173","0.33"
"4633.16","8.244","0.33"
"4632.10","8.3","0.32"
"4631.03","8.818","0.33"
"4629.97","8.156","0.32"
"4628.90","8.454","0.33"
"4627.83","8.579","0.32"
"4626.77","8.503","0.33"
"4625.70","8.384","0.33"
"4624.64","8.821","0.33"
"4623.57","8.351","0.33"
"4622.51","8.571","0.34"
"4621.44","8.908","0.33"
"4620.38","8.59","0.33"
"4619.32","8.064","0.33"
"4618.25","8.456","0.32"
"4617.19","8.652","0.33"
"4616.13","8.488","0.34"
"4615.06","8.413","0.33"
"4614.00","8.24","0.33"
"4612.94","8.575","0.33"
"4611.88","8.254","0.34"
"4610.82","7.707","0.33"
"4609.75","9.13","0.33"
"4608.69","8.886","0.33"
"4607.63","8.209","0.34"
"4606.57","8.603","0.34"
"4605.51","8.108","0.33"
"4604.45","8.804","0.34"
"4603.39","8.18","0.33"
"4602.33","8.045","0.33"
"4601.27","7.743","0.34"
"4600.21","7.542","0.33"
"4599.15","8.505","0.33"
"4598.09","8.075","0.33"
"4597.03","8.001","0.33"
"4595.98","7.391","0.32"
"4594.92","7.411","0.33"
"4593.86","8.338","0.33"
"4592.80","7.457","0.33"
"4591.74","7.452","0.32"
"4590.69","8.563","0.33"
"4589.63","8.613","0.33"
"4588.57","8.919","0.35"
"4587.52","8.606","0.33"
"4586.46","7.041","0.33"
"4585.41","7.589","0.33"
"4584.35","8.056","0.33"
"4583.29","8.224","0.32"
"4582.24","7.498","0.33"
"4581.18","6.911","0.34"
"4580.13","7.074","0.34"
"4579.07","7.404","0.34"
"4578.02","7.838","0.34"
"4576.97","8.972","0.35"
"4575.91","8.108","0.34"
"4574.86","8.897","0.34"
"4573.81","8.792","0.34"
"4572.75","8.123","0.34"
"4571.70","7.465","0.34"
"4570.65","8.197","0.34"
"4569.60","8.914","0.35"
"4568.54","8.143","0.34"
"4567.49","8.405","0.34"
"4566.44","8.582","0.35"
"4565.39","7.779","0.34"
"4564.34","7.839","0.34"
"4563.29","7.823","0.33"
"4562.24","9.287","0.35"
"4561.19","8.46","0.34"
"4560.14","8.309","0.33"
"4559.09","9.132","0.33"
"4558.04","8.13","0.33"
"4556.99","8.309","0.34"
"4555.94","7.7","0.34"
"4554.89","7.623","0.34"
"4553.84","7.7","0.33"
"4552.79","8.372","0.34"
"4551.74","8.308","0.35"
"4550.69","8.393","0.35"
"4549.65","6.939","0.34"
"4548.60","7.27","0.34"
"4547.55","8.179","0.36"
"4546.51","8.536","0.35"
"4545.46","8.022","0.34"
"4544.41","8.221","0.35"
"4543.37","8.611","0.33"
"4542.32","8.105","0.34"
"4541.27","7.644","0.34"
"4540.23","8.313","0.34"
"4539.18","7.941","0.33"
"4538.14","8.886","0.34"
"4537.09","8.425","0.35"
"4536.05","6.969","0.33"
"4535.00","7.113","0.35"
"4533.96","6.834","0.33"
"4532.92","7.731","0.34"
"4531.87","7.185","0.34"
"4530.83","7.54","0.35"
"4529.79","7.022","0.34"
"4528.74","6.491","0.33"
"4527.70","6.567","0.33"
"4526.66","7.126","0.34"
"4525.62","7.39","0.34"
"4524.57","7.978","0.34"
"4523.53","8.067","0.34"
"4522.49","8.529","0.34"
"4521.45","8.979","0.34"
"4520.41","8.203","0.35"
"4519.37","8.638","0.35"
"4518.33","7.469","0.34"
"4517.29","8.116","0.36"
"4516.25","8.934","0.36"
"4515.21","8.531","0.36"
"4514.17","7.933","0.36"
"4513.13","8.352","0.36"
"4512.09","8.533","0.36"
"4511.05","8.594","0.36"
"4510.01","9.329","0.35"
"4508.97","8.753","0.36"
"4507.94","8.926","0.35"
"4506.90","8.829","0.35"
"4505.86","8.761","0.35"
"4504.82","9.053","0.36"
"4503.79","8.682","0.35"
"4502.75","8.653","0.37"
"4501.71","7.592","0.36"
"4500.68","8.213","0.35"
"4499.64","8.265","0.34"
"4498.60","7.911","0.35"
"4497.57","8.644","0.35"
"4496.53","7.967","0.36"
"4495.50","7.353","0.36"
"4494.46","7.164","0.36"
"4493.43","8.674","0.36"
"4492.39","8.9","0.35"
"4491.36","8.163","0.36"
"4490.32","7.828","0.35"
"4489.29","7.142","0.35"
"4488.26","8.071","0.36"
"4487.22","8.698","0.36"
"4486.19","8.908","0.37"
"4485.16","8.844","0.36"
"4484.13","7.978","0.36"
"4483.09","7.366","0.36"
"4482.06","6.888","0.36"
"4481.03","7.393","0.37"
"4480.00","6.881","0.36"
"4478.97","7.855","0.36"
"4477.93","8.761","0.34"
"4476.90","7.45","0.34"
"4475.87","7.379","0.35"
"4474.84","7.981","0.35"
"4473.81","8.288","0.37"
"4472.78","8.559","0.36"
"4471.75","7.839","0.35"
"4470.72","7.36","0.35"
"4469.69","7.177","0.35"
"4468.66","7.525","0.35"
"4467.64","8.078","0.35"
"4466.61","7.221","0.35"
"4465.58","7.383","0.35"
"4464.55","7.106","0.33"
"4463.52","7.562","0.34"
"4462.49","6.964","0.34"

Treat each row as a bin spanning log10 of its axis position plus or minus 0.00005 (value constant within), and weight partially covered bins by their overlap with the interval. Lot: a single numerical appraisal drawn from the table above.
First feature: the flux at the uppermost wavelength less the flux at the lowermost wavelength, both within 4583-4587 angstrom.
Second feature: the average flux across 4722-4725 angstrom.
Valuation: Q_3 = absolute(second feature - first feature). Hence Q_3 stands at 9.8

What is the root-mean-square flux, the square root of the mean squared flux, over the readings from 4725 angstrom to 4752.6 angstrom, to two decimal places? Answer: 8.45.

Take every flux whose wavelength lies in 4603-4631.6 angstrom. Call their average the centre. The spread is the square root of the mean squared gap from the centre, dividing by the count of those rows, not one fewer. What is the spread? 0.30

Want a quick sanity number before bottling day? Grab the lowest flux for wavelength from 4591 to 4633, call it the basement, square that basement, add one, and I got 55.6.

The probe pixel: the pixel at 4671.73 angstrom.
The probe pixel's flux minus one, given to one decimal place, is 7.5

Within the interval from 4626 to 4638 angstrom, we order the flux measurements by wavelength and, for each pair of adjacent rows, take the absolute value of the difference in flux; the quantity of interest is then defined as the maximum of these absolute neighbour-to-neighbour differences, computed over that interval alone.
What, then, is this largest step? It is 0.66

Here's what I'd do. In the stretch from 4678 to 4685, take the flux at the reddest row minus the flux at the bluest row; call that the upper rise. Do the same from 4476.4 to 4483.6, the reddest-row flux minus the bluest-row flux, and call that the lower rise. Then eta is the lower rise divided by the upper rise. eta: 0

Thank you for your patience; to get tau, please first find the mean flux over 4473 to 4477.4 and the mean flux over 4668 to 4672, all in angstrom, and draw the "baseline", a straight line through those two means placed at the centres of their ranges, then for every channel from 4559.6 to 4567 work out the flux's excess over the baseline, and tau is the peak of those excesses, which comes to 1.5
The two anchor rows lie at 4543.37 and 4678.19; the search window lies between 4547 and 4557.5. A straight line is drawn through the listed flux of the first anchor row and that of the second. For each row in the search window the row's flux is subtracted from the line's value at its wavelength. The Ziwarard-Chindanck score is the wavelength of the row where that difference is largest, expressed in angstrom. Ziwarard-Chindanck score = 4549.65 angstrom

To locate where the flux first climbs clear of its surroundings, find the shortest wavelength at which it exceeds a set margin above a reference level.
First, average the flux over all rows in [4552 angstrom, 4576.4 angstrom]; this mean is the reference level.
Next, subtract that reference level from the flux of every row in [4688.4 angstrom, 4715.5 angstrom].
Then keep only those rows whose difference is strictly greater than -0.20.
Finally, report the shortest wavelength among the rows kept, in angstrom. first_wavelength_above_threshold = 4688.97 angstrom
